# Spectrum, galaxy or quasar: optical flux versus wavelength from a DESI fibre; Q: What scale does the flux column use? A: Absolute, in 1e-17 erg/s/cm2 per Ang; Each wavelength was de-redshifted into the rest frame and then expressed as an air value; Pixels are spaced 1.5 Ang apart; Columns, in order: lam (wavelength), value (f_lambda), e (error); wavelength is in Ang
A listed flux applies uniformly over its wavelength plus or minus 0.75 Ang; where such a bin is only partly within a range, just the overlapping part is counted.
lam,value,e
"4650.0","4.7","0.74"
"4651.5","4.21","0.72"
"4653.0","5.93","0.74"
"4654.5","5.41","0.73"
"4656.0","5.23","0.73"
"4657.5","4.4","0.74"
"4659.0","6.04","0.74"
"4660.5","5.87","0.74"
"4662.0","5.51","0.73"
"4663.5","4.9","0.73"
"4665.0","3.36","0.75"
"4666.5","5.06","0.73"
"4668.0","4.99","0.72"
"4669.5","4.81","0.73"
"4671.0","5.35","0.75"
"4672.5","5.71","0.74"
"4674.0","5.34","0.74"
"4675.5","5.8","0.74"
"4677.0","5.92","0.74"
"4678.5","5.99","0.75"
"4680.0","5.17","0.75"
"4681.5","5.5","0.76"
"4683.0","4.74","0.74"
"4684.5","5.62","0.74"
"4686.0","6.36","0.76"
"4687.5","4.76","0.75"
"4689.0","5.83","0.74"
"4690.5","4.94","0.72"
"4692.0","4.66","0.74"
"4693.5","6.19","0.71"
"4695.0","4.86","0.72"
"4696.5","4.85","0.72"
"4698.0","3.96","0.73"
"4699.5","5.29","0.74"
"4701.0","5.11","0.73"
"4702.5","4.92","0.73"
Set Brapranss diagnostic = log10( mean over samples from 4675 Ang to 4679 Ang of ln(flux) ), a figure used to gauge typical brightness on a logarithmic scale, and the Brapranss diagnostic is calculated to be 0.249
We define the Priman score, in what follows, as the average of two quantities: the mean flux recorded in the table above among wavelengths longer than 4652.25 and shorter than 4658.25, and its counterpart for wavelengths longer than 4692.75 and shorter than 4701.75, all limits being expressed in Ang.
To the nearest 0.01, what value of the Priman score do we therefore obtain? 5.14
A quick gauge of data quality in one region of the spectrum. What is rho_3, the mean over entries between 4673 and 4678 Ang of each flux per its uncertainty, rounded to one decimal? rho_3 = 7.7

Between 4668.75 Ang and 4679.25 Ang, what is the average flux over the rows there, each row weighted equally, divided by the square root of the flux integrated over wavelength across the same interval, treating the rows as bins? 0.728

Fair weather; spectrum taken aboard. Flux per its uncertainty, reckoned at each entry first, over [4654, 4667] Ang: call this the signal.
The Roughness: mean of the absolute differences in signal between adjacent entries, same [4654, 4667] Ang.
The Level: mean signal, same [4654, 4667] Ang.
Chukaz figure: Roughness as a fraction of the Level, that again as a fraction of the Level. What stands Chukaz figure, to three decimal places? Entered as 0.026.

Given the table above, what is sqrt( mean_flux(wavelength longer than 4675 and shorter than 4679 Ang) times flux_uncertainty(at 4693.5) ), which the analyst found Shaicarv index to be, 2.05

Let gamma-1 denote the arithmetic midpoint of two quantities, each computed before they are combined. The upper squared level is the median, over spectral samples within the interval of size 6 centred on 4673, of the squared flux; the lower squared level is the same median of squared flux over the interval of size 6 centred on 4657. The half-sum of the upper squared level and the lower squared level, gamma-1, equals 29.5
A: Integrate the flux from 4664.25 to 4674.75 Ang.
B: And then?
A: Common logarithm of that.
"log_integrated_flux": 1.72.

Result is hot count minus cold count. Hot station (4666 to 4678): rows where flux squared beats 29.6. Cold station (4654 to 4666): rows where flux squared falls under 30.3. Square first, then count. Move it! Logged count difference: -2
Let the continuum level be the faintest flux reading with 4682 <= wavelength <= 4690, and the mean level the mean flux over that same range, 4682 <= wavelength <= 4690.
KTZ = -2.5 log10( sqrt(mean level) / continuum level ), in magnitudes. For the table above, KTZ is 0.77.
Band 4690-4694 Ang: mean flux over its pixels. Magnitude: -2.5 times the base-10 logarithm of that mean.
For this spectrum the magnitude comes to -1.80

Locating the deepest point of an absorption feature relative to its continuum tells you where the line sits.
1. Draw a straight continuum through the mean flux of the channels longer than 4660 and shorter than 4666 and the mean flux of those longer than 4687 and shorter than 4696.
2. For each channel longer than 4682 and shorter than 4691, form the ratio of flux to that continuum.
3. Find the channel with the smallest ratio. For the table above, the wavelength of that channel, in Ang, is 4687.5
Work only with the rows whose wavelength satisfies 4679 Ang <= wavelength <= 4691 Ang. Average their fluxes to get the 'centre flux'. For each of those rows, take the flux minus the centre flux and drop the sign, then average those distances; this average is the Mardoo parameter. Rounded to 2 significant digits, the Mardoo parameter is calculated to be 0.46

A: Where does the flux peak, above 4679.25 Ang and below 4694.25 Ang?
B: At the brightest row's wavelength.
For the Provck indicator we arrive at 4686.0 Ang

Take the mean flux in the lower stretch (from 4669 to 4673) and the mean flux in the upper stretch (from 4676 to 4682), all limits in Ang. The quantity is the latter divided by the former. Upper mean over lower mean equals 1.07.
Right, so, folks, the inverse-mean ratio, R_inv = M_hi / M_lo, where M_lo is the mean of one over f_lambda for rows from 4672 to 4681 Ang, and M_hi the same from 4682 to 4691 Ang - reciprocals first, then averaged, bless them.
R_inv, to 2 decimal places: 1.06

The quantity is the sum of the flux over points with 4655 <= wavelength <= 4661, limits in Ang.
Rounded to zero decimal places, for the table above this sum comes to 22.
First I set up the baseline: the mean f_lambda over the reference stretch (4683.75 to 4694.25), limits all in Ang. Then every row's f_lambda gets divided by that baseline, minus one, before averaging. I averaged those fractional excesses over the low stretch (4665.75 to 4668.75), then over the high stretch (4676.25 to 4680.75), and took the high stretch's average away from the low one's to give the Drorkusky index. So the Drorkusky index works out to -0.12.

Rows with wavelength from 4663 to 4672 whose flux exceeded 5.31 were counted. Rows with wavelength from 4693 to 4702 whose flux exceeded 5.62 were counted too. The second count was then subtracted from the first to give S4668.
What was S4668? 0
